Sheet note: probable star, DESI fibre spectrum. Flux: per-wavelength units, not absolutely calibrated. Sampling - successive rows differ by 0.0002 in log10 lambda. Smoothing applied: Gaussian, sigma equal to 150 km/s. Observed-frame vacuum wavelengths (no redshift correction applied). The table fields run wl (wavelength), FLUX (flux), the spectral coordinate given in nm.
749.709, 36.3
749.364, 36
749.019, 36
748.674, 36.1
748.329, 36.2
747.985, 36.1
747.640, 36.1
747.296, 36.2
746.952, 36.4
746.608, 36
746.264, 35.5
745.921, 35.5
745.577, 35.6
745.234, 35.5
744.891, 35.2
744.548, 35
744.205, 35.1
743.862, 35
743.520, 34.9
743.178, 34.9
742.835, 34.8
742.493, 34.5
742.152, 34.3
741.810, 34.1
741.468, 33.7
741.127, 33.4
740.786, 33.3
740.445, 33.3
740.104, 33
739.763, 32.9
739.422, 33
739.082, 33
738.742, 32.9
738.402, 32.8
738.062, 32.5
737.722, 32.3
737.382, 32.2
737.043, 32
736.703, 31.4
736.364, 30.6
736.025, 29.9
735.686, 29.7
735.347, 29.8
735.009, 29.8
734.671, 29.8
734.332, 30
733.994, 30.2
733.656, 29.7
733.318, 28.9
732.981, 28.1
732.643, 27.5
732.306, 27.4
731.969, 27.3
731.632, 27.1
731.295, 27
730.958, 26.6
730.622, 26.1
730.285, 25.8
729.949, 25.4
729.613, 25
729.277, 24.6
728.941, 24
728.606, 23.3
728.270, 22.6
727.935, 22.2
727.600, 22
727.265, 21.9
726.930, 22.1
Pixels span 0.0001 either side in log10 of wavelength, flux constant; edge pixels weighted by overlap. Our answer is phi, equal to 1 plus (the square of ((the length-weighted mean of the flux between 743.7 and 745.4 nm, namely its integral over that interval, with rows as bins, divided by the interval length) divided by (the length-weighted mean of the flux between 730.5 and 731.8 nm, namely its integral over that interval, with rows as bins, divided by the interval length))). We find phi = 2.7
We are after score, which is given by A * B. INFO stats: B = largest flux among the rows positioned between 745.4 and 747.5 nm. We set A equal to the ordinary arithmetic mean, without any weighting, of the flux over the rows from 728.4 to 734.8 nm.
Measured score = 984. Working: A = 27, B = 36.4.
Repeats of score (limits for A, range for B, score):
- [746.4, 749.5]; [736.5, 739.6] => 1192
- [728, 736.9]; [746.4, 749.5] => 1005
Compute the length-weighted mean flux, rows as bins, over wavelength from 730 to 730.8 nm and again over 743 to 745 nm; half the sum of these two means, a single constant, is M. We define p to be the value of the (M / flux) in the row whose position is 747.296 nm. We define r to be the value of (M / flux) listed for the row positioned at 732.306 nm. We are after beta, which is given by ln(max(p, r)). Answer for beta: 0.11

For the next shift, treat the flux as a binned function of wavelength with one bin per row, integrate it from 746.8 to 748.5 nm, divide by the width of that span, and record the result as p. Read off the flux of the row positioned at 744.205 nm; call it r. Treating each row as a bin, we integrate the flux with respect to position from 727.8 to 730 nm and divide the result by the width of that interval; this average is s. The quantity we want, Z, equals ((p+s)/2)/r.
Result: 0.85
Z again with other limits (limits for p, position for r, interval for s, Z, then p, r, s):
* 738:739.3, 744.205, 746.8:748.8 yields 0.98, 32.9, 35.1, 36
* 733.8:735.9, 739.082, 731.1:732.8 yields 0.87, 29.9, 33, 27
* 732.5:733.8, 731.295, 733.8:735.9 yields 1.08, 28.5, 27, 30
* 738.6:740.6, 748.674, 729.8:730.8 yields 0.81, 33.0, 36.1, 26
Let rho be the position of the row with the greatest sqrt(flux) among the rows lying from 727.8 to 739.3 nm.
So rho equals 739.082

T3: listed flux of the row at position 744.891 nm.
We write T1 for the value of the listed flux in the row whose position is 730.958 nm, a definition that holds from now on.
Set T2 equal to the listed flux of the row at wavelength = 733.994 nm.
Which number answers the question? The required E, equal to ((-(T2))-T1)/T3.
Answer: -1.61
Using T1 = 26.6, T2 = 30.2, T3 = 35.2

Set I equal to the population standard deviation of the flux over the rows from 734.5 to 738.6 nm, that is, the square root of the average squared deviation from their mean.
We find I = 1.19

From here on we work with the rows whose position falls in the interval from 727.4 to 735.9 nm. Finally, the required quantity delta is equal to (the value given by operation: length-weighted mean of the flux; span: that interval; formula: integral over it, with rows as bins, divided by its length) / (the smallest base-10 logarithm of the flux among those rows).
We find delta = 20.0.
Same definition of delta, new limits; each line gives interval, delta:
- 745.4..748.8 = 23.2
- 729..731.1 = 18.3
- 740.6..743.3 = 22.4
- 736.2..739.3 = 21.7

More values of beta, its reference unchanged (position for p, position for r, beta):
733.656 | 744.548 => 0.02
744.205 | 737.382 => -0.06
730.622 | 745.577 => 0.15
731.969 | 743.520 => 0.11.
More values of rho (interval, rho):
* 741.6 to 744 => 743.862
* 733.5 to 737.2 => 737.043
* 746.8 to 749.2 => 746.952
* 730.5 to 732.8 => 732.643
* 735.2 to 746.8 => 746.608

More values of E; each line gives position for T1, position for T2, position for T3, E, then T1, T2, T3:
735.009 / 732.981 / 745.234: -1.63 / 29.8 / 28.1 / 35.5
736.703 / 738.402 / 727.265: -2.93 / 31.4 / 32.8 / 21.9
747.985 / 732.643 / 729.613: -2.54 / 36.1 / 27.5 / 25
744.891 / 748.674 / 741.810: -2.09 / 35.2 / 36.1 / 34.1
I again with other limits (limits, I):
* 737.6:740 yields 0.25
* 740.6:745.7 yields 0.69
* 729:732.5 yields 0.95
